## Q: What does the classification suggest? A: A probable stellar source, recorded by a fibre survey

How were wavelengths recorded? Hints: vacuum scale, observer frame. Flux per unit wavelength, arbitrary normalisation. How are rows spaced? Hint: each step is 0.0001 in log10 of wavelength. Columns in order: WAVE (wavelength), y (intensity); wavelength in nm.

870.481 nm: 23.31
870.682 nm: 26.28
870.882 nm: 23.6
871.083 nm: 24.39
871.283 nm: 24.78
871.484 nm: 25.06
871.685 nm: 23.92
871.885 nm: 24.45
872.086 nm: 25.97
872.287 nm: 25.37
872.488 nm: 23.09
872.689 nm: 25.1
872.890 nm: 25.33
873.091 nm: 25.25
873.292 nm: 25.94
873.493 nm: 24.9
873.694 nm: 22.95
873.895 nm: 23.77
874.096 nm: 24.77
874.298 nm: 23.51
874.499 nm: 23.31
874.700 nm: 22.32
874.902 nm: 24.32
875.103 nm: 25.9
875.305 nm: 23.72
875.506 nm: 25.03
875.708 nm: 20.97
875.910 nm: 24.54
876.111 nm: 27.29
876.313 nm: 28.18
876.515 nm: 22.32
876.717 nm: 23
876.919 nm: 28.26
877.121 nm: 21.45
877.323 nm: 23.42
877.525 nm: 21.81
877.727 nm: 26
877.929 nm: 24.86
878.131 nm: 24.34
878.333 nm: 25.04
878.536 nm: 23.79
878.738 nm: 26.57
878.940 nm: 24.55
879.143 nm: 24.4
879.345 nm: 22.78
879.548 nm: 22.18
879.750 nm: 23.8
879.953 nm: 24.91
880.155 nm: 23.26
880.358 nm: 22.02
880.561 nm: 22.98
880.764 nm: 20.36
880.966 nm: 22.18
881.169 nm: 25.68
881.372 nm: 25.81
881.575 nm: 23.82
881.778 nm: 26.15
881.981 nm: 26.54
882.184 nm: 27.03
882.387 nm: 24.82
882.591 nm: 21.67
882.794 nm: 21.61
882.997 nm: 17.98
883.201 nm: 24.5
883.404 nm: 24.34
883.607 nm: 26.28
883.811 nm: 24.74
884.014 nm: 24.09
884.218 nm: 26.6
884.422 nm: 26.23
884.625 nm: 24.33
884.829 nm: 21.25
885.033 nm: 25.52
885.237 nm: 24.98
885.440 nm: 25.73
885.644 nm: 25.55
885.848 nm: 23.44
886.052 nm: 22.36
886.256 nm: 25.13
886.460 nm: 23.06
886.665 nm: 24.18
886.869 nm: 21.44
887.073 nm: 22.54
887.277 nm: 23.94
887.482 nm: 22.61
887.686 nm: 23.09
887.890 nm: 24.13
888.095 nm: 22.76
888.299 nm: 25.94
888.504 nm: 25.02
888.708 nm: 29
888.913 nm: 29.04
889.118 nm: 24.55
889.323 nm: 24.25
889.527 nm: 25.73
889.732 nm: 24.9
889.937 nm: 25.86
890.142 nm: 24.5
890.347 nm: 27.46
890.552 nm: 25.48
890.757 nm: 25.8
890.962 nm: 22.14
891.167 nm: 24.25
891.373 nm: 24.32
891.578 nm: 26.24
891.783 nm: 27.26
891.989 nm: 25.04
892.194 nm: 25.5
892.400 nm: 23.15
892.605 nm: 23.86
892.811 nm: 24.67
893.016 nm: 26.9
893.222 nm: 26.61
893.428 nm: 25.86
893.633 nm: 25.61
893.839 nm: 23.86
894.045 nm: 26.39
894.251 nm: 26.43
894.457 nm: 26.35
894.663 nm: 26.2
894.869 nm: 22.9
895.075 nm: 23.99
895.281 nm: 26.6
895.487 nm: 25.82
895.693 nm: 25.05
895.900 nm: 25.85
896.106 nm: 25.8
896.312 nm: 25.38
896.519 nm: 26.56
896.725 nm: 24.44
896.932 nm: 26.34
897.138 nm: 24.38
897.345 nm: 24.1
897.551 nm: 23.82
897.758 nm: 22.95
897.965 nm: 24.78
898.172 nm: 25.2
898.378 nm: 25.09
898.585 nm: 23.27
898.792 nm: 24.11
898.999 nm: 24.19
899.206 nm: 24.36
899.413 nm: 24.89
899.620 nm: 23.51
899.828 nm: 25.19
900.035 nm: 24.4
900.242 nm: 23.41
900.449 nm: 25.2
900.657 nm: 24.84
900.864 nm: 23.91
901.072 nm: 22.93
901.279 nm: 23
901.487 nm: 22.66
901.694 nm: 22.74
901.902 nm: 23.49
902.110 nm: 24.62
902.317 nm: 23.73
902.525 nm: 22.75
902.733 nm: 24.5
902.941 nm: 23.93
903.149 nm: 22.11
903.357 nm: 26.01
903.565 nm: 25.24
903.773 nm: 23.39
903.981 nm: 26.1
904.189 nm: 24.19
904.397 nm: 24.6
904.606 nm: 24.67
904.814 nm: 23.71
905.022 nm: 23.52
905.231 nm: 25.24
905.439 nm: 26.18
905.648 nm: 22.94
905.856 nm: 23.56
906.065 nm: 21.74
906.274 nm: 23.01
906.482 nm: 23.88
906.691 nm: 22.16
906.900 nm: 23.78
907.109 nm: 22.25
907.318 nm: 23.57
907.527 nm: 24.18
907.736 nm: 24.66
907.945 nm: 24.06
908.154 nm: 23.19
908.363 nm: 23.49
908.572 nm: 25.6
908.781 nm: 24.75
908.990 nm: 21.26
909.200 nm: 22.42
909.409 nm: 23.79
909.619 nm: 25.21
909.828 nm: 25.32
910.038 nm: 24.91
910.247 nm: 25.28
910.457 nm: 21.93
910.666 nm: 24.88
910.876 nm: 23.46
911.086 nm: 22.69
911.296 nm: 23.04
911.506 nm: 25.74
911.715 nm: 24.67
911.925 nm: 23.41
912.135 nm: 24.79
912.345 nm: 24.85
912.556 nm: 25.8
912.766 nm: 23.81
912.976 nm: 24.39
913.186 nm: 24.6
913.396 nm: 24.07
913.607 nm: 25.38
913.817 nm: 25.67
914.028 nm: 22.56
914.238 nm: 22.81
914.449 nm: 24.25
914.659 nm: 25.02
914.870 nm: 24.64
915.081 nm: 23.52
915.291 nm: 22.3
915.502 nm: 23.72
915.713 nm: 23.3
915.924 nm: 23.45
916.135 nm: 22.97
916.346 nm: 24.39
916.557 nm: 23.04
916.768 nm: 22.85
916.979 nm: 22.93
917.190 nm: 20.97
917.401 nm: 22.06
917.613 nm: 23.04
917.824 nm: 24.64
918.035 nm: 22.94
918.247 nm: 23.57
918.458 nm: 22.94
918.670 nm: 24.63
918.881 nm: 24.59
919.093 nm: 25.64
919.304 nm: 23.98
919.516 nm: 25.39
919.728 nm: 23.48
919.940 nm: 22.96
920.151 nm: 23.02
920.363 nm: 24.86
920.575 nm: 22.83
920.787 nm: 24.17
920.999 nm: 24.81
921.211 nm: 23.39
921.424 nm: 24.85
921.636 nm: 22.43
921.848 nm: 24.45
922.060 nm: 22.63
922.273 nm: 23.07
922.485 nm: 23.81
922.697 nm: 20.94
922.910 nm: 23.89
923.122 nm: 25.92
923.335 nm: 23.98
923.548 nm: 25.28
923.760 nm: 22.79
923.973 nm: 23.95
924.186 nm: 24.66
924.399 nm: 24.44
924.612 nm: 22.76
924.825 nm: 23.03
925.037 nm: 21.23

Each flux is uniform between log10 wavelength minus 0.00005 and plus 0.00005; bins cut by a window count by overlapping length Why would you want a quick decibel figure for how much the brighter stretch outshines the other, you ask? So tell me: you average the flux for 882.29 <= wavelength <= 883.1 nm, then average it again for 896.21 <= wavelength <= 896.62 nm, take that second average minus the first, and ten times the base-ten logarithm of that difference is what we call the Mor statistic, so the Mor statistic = 6.5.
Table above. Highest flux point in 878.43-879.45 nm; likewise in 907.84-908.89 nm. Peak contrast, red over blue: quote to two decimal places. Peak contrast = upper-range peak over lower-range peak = 0.96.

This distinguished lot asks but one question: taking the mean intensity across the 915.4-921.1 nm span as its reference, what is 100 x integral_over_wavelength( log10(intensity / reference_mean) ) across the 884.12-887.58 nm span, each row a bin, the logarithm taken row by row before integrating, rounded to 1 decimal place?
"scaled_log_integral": 2.5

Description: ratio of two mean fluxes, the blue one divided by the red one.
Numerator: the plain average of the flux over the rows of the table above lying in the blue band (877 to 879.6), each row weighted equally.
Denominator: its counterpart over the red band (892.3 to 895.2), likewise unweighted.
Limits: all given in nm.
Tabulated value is 0.95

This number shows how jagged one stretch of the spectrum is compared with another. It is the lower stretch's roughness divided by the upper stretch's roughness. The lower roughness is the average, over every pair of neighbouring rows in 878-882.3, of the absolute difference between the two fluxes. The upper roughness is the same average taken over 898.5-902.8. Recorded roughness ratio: 1.75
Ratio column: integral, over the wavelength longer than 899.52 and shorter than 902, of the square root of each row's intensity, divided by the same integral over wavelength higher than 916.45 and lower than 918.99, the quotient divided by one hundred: 0.0099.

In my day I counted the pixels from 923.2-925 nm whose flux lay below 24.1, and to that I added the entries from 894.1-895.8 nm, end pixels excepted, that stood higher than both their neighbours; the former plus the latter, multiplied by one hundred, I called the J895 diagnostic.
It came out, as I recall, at 600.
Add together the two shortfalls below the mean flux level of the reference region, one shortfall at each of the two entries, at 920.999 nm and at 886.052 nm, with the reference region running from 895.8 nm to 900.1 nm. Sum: 2.2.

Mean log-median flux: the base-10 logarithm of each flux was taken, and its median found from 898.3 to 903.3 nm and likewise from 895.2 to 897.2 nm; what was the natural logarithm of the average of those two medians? 0.333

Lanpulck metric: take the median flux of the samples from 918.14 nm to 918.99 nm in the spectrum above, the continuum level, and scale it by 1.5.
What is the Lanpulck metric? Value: 36.1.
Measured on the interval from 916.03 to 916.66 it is 34.6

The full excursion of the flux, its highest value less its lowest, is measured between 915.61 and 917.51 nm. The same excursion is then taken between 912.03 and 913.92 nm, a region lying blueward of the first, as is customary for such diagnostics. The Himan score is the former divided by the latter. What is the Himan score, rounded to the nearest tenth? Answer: 1.7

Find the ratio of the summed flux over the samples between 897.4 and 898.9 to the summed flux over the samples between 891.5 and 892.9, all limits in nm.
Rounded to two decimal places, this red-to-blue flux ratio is 0.96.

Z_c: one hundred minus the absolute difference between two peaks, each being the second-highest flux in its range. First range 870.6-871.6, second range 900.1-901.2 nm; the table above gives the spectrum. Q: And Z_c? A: 99.8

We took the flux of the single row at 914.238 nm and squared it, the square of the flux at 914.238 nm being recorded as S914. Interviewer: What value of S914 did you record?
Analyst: 520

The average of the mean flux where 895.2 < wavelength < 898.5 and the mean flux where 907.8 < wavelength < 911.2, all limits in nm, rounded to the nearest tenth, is 24.5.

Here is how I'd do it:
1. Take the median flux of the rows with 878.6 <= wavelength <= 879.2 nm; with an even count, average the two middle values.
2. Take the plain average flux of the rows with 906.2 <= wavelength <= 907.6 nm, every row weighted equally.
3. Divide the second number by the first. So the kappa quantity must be 0.95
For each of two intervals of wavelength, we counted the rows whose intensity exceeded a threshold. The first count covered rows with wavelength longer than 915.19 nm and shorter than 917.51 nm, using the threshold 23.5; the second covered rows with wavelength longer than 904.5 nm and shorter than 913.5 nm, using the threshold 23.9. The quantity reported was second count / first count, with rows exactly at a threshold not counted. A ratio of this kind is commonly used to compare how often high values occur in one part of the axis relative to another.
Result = 10.5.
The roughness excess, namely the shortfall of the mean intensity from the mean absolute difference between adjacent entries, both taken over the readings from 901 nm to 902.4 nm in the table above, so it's -22.8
